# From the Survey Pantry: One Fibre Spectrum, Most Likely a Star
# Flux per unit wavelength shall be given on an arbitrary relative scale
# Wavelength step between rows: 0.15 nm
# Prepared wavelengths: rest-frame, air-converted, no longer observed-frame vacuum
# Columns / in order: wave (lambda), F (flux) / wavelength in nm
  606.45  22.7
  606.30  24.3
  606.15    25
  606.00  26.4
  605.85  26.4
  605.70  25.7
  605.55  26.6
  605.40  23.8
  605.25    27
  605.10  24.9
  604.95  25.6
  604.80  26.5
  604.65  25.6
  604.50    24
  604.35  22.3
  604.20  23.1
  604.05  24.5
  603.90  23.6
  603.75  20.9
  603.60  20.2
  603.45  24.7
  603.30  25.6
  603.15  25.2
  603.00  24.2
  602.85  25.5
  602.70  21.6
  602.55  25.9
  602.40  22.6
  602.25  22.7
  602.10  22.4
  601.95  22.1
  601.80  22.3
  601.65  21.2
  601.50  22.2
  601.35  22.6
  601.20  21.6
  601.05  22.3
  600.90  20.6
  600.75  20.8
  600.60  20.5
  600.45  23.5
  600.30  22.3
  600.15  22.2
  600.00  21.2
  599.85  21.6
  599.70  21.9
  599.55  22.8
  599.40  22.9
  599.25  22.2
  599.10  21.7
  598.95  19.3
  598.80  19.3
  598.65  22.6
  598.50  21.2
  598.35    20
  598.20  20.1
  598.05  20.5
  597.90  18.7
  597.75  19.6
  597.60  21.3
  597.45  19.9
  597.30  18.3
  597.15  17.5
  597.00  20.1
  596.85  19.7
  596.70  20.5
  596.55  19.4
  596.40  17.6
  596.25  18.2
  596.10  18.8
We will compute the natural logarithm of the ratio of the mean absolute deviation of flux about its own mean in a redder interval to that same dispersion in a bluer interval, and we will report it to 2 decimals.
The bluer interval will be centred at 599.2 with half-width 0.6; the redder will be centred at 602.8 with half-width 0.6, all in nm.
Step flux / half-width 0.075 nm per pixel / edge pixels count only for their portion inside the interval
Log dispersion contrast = 0.20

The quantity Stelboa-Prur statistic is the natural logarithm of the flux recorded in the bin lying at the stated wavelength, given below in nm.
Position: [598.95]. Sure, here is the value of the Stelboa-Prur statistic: 2.96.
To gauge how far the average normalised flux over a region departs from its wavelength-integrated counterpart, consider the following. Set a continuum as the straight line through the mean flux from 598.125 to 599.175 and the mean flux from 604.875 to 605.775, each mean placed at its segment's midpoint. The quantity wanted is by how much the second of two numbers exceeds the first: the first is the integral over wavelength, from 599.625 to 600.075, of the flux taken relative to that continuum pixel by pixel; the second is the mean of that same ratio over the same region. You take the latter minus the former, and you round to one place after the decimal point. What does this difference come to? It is 0.6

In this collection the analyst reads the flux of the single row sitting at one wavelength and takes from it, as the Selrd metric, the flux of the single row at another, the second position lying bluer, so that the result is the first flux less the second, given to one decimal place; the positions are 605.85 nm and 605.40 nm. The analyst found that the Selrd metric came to 2.6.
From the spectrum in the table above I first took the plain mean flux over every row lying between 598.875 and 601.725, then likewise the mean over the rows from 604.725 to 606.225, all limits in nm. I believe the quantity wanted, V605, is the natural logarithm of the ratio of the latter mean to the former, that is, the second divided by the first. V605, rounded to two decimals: 0.17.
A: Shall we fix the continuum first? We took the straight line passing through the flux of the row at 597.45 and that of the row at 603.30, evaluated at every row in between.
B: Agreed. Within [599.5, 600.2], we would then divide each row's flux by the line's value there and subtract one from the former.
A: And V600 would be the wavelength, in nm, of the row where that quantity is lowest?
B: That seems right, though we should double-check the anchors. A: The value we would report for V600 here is 600.00 nm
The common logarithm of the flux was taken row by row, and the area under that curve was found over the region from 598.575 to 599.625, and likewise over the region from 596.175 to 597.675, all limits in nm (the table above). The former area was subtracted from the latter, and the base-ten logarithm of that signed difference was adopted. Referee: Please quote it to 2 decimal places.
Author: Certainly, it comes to -0.28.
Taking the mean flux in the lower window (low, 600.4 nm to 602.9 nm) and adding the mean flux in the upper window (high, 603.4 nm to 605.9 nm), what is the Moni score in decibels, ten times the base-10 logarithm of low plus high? 16.70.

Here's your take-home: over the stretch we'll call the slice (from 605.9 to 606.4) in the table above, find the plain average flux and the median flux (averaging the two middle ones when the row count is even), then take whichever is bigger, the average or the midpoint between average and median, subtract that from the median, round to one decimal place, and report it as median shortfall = -0.2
